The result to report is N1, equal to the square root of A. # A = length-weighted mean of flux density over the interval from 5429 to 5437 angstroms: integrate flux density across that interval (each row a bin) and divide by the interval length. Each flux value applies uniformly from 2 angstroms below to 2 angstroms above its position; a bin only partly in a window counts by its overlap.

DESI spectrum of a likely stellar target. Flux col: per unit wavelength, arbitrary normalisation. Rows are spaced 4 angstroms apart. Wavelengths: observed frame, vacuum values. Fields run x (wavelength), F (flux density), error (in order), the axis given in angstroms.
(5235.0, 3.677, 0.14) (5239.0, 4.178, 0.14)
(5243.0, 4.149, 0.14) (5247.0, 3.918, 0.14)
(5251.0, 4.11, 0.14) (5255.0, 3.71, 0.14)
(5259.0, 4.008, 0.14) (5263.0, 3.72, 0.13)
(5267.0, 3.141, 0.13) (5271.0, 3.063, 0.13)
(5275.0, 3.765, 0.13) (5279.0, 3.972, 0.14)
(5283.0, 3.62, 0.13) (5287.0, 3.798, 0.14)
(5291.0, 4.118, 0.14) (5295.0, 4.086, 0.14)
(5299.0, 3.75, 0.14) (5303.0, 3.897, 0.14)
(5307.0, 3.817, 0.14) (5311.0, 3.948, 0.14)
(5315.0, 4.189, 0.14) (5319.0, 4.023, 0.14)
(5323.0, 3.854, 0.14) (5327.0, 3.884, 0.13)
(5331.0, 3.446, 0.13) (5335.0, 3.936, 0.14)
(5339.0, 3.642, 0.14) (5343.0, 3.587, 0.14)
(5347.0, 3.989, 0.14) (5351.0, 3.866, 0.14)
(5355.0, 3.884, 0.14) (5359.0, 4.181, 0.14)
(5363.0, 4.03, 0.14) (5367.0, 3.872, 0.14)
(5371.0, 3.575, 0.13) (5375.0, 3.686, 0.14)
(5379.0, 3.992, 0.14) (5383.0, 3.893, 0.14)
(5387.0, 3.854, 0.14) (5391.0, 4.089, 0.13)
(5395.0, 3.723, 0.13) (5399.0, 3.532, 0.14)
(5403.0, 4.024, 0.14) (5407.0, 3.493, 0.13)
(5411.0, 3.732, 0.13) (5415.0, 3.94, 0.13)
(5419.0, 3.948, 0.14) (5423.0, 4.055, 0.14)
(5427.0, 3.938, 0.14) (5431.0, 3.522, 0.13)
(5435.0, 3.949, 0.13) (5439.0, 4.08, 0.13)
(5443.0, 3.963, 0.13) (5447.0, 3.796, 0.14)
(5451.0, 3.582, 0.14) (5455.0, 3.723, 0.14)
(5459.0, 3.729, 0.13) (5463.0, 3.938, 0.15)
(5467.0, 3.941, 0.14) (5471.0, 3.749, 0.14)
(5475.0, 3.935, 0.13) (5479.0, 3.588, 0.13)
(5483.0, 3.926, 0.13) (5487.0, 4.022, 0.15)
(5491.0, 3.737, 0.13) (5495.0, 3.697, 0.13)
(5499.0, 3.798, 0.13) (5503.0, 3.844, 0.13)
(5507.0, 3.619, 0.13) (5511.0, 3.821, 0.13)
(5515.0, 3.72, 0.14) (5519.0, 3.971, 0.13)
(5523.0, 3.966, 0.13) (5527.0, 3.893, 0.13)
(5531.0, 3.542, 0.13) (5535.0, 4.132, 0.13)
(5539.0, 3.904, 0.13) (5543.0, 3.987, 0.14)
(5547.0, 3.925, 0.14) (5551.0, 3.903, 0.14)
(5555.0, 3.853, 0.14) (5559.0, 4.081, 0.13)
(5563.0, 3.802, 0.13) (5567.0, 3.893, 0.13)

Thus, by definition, 1.93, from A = 3.74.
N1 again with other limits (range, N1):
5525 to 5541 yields 1.97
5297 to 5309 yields 1.95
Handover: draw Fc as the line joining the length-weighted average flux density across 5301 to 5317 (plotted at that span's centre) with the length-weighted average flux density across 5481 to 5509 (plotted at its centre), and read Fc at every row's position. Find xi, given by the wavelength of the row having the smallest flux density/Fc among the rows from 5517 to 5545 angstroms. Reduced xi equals 5531.0 angstroms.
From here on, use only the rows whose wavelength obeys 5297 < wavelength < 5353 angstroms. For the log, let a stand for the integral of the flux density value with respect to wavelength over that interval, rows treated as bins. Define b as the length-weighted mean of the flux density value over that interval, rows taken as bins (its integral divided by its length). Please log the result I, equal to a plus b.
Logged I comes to 219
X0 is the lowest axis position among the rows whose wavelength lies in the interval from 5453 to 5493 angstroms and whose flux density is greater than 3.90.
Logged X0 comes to 5463.0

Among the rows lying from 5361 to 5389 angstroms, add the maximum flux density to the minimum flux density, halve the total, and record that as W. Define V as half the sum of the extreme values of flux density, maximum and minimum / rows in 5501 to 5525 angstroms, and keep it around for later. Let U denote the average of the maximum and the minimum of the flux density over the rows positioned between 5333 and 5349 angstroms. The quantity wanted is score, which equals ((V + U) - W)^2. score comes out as 14.3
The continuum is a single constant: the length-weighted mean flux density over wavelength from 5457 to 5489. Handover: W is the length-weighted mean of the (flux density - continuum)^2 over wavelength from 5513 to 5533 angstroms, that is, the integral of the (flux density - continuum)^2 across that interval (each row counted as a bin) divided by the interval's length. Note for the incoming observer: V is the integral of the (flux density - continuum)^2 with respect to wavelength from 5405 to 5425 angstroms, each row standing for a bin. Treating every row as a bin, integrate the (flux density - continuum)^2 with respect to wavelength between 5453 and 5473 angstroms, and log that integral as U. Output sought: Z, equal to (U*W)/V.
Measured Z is 0.008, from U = 0.23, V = 0.8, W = 0.029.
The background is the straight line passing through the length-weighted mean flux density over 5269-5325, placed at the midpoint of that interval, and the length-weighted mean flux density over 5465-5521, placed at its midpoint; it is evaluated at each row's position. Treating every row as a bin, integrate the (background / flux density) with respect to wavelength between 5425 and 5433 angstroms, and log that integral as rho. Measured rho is 8.2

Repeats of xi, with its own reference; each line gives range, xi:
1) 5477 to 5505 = 5479.0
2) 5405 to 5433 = 5407.0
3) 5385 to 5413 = 5407.0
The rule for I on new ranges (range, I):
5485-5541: 218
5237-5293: 217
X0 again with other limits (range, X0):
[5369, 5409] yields 5379.0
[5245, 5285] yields 5247.0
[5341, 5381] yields 5347.0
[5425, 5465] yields 5427.0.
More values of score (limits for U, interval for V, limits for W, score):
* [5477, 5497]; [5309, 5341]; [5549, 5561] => 13.4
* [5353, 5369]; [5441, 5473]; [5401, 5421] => 16.3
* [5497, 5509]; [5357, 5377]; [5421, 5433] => 14.6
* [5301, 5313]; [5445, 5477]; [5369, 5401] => 14.7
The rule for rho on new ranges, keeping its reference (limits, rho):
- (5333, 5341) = 8.1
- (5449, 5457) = 8.4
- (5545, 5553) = 7.8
